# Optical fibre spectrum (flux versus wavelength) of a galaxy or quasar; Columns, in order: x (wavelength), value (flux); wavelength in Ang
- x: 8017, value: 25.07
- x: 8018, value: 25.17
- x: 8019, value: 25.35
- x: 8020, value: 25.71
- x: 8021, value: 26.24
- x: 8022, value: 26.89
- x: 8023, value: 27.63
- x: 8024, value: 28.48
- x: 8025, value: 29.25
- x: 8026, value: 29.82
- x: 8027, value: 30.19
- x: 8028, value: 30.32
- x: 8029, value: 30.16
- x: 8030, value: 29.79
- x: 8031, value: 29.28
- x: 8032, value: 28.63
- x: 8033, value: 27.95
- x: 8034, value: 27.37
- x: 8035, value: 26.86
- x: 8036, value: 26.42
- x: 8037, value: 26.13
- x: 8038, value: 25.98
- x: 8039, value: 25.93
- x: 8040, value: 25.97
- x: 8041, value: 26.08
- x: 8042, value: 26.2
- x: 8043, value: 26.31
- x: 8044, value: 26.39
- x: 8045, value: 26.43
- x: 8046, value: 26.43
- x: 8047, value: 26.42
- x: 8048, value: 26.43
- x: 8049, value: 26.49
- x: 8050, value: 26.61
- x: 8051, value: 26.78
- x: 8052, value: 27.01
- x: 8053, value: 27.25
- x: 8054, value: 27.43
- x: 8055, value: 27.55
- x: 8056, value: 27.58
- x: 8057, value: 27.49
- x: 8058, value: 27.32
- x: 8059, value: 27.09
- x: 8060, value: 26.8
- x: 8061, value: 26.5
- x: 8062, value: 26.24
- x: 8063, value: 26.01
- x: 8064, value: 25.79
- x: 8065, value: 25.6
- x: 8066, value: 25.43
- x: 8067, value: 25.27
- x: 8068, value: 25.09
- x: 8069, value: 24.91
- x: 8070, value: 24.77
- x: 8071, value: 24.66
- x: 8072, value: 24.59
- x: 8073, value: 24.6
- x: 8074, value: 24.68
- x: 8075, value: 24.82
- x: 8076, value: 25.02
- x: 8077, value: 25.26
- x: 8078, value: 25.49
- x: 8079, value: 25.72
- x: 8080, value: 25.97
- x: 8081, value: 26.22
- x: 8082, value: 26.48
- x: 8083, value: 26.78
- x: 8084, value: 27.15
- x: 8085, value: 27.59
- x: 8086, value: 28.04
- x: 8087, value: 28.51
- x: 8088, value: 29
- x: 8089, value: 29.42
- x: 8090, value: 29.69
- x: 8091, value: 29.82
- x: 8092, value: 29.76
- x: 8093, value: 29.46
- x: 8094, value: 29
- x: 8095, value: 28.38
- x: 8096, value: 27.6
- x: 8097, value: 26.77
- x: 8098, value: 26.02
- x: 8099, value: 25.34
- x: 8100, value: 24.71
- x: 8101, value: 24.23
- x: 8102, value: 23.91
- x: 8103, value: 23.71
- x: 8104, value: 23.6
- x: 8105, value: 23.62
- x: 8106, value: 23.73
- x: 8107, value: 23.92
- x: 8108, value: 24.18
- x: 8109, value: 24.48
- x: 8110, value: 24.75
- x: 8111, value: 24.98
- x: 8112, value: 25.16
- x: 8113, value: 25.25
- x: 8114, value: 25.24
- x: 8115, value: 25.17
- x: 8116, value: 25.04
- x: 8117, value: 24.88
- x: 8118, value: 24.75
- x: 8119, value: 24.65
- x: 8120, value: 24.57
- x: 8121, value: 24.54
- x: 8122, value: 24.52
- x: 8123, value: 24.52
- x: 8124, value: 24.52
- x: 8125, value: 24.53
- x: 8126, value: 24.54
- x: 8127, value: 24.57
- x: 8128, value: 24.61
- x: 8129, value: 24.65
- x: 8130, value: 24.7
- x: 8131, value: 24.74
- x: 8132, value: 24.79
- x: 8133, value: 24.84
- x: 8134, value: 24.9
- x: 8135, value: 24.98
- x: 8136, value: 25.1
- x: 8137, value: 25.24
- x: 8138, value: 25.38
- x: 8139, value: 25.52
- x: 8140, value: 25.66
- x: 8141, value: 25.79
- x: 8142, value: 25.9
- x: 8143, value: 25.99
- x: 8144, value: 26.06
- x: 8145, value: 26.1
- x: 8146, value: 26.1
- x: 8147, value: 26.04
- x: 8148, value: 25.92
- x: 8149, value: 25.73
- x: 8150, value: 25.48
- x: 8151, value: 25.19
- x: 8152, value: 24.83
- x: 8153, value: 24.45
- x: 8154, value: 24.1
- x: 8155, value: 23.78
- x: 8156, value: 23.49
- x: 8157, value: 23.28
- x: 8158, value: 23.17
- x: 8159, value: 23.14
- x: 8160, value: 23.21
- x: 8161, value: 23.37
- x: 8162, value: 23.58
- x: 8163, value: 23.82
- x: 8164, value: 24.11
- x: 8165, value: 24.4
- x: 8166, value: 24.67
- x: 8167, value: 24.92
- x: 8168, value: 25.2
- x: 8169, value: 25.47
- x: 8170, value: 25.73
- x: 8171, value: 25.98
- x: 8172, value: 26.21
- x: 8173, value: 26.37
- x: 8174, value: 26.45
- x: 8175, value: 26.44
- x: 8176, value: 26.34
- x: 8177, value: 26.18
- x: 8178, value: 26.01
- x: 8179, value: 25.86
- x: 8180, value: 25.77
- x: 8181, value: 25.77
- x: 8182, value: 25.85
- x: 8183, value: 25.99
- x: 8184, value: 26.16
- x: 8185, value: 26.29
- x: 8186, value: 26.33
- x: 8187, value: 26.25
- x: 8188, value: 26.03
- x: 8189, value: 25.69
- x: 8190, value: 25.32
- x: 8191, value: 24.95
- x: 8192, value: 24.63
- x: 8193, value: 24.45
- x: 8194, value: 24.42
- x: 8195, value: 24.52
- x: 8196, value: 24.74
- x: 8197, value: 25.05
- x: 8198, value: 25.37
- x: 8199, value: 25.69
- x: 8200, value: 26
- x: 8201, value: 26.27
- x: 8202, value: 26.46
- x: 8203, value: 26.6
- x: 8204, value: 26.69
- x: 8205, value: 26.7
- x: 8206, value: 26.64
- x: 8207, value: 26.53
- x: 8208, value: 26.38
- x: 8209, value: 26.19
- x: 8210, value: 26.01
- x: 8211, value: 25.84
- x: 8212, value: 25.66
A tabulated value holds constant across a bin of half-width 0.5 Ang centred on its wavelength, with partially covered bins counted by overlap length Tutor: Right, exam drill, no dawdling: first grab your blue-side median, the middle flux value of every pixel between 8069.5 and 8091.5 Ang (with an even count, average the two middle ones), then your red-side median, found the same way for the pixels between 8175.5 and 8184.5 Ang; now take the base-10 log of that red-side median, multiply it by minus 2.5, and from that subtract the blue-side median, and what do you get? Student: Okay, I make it -29.6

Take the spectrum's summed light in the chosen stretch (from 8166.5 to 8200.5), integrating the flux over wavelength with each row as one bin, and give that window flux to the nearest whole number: 872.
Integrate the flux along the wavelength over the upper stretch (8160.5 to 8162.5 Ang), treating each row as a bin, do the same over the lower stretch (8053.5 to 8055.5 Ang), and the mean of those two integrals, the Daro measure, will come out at 51.0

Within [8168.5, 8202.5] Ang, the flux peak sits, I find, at 8202 Ang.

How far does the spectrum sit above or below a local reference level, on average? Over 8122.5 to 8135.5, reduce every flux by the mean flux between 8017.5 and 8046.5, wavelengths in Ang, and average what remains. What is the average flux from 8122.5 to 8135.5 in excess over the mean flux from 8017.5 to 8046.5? -2.7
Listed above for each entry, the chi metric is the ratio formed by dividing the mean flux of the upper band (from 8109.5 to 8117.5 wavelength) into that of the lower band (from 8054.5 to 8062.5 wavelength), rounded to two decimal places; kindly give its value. 1.08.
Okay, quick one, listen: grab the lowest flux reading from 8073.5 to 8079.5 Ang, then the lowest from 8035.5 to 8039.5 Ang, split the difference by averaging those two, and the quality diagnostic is 25.3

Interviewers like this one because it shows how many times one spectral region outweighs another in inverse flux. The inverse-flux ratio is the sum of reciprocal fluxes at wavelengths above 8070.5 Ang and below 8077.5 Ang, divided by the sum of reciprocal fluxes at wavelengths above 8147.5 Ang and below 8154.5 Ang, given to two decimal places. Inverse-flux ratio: 1.01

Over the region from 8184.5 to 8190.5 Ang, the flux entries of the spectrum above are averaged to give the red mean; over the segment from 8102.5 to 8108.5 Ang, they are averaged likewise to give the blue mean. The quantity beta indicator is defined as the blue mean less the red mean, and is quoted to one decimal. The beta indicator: -2.2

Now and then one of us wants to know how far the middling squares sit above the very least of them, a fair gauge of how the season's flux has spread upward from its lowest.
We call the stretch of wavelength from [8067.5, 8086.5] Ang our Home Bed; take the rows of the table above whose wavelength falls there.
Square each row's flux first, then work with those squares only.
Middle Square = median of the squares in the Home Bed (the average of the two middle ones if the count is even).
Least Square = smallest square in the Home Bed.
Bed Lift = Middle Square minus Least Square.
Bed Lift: 33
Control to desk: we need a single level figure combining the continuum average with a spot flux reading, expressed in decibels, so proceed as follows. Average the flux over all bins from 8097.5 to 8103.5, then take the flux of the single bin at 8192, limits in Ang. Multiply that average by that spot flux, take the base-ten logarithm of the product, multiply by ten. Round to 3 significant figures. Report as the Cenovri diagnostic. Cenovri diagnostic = 27.8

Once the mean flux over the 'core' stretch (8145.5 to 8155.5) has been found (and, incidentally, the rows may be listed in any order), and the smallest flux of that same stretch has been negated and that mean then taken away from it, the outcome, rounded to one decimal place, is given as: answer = -48.9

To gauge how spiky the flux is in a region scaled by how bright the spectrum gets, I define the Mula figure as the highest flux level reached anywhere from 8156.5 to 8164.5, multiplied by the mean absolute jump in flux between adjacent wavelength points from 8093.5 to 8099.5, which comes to 18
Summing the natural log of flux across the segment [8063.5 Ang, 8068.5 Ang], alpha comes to 16.2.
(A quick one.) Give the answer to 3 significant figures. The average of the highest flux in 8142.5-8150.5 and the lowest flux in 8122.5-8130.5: 25.3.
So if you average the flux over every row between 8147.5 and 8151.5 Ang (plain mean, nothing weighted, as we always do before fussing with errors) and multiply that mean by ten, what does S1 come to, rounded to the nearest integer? 256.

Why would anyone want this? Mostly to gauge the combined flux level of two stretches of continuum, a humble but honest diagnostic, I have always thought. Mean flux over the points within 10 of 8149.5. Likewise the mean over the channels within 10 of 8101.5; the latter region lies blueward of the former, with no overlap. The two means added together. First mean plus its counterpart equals 50.6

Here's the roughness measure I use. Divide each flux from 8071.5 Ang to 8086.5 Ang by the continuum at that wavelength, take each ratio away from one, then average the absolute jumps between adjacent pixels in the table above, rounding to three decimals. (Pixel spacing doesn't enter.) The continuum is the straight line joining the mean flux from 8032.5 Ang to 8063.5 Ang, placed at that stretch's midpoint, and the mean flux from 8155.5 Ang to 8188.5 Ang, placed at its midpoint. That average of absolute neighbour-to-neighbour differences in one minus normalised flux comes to 0.010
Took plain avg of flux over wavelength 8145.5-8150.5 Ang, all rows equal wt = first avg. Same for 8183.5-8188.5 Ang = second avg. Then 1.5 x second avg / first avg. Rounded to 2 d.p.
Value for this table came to 1.52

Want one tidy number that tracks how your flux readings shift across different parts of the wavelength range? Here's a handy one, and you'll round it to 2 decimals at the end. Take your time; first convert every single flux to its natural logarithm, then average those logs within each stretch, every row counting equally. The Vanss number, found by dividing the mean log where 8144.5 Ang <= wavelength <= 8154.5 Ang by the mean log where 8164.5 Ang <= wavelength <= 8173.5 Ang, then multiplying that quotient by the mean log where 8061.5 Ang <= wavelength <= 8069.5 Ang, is 3.24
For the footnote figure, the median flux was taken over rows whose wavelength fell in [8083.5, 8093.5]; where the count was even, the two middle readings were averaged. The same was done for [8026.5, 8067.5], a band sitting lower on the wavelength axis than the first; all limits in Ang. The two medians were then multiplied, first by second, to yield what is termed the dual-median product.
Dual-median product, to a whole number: 774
